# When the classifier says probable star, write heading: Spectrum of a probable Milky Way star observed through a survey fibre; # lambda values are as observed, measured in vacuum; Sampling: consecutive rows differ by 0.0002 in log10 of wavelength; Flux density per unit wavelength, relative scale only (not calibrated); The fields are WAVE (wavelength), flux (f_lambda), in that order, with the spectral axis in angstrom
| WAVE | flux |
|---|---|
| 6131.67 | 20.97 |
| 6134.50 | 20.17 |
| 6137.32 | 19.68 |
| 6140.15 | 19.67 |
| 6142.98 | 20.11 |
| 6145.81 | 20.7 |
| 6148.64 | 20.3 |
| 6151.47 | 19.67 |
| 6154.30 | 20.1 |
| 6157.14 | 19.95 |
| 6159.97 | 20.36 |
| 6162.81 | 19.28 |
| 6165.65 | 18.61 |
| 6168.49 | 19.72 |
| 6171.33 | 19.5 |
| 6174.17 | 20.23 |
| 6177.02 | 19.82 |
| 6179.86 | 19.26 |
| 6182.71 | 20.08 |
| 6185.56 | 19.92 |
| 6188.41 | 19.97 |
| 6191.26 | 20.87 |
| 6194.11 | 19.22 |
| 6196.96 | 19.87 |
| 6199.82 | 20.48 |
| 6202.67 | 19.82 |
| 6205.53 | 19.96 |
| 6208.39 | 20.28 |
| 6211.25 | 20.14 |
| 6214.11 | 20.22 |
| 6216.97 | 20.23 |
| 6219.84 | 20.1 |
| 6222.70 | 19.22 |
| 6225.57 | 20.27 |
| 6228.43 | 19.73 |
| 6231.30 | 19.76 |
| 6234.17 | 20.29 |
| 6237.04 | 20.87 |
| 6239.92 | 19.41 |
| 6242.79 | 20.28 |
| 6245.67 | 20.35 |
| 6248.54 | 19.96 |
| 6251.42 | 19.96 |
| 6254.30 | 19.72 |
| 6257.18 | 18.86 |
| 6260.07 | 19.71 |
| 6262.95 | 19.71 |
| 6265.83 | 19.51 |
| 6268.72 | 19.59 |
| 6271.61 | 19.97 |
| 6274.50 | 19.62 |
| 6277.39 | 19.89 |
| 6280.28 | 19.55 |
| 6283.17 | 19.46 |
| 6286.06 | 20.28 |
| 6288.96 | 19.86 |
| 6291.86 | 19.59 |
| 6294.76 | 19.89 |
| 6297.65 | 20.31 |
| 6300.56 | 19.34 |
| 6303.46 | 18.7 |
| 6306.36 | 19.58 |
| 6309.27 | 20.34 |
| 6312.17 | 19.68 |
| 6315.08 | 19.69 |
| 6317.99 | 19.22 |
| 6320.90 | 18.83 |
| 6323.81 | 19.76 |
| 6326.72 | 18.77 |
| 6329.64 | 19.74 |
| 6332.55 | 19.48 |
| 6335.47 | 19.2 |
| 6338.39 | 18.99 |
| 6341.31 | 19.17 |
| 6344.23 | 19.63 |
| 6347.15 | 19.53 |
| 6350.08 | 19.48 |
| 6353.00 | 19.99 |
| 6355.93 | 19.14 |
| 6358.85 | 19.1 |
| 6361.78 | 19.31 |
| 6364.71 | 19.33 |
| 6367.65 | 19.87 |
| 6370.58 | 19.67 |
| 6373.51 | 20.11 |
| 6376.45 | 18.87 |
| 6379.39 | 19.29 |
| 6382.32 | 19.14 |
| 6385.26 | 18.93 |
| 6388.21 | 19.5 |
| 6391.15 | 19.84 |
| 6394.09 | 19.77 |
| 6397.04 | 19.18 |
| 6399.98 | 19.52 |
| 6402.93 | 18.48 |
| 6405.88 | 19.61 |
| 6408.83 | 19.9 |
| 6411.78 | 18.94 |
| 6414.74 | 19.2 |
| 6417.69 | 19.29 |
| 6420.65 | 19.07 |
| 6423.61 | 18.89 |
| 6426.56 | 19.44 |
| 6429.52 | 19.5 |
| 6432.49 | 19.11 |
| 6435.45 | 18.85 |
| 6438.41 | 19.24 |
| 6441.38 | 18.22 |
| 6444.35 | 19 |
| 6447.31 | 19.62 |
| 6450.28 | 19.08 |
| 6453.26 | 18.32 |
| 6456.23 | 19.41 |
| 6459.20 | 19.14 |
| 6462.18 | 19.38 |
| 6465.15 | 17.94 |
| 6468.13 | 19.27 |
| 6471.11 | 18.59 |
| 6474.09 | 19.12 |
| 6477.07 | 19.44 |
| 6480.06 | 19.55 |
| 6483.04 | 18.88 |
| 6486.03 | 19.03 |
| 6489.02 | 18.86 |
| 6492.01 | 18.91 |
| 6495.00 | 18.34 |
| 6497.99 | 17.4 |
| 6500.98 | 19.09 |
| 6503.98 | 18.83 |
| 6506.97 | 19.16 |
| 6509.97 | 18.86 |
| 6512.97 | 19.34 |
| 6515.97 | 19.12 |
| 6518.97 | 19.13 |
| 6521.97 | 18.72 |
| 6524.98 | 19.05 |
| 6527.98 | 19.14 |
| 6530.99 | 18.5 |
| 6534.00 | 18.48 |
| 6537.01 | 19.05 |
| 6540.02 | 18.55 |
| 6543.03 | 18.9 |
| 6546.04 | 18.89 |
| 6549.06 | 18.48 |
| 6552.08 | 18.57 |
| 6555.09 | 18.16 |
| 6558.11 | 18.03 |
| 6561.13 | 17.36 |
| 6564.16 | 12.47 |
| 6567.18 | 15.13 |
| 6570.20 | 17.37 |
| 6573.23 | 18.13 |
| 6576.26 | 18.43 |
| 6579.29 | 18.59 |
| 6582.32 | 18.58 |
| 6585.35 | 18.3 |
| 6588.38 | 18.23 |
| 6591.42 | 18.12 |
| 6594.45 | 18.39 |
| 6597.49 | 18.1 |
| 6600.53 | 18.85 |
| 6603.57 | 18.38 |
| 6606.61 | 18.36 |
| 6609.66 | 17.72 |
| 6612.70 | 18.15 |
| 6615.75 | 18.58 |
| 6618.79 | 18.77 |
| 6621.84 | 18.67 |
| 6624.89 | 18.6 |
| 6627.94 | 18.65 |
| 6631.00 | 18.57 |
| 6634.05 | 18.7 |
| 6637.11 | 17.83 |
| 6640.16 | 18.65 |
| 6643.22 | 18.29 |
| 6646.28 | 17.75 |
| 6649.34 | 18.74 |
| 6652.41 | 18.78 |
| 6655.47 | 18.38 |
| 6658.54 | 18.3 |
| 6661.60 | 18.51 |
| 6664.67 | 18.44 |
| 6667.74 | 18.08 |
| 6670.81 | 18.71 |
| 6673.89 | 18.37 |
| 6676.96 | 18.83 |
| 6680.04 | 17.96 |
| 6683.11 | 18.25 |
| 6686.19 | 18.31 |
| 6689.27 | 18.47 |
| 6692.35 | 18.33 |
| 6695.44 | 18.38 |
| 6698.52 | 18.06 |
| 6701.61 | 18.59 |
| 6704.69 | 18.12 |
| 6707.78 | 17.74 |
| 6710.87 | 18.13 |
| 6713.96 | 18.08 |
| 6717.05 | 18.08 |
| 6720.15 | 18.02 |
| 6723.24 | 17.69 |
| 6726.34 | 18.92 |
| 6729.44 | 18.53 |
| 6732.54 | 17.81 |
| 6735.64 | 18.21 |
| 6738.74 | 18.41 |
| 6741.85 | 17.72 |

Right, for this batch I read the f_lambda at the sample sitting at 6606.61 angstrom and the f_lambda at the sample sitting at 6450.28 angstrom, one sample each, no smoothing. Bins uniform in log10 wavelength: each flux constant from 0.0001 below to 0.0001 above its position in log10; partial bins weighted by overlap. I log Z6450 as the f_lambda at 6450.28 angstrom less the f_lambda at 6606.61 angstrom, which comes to 0.7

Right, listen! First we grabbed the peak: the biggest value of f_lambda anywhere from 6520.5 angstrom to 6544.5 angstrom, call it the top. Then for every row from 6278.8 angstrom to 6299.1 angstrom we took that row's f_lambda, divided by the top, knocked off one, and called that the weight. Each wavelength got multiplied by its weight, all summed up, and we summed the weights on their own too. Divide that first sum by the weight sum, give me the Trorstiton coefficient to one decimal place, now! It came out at 6290.4 angstrom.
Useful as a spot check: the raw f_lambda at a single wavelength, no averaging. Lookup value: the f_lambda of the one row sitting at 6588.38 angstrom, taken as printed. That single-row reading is 18.23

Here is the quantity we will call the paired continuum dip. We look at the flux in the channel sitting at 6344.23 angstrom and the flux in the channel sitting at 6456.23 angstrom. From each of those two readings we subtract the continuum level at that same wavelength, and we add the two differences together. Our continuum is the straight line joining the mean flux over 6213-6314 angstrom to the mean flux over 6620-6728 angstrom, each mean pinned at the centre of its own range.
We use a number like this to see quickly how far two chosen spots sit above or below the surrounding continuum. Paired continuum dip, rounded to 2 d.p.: 0.38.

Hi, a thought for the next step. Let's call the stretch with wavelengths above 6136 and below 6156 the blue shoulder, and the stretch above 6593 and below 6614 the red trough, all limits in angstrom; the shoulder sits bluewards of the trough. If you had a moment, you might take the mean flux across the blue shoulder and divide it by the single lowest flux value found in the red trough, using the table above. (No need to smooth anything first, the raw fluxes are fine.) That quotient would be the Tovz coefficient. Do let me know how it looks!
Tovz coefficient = 1.13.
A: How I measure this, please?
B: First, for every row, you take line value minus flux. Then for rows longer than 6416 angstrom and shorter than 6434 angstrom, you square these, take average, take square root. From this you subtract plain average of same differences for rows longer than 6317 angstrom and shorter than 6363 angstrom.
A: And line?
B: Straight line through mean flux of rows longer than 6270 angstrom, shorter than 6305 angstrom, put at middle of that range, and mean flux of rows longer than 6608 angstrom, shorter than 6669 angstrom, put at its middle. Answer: 0.04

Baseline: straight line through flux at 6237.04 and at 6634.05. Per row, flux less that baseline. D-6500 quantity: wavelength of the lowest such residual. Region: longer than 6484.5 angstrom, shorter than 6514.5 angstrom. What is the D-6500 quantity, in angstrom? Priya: 6497.99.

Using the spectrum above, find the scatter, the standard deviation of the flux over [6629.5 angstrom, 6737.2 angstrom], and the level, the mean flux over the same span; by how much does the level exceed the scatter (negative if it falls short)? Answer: 18.0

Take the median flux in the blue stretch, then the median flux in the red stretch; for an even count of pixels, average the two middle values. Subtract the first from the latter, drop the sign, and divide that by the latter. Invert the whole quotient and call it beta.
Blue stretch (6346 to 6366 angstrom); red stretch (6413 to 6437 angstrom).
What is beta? 109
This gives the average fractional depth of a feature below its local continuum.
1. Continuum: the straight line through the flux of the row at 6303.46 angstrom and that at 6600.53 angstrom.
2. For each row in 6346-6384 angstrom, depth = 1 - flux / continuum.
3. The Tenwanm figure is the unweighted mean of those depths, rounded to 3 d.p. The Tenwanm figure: -0.038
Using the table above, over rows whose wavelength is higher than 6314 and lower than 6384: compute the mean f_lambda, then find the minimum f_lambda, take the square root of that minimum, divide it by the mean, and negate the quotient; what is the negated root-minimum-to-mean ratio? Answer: -0.223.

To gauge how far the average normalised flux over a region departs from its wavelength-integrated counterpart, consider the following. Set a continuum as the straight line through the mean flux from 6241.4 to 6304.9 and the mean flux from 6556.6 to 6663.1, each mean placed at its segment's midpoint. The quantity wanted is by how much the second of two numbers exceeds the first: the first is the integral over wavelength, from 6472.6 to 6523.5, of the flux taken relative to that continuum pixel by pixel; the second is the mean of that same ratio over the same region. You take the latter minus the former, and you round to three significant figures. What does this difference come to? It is -50.7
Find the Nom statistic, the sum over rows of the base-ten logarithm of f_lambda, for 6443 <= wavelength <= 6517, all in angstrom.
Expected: 32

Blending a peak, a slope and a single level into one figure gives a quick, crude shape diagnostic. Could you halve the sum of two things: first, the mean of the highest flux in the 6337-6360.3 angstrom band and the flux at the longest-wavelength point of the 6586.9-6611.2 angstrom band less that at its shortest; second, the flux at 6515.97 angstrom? 14.4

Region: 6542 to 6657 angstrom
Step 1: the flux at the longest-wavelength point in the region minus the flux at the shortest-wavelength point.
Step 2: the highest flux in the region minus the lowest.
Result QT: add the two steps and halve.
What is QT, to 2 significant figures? 3.0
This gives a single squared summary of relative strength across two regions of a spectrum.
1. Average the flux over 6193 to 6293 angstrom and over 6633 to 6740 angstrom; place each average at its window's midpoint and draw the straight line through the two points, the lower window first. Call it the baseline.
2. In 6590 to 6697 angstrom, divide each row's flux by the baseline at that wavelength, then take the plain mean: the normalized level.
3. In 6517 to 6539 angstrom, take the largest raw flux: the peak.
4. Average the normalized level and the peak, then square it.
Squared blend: 101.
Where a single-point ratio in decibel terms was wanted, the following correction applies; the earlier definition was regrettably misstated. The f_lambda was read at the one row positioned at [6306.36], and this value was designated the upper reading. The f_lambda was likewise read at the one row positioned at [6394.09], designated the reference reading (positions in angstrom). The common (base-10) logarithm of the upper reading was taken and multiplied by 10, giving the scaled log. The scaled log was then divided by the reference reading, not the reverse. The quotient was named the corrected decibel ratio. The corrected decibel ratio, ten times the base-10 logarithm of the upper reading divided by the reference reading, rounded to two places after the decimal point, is 0.65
